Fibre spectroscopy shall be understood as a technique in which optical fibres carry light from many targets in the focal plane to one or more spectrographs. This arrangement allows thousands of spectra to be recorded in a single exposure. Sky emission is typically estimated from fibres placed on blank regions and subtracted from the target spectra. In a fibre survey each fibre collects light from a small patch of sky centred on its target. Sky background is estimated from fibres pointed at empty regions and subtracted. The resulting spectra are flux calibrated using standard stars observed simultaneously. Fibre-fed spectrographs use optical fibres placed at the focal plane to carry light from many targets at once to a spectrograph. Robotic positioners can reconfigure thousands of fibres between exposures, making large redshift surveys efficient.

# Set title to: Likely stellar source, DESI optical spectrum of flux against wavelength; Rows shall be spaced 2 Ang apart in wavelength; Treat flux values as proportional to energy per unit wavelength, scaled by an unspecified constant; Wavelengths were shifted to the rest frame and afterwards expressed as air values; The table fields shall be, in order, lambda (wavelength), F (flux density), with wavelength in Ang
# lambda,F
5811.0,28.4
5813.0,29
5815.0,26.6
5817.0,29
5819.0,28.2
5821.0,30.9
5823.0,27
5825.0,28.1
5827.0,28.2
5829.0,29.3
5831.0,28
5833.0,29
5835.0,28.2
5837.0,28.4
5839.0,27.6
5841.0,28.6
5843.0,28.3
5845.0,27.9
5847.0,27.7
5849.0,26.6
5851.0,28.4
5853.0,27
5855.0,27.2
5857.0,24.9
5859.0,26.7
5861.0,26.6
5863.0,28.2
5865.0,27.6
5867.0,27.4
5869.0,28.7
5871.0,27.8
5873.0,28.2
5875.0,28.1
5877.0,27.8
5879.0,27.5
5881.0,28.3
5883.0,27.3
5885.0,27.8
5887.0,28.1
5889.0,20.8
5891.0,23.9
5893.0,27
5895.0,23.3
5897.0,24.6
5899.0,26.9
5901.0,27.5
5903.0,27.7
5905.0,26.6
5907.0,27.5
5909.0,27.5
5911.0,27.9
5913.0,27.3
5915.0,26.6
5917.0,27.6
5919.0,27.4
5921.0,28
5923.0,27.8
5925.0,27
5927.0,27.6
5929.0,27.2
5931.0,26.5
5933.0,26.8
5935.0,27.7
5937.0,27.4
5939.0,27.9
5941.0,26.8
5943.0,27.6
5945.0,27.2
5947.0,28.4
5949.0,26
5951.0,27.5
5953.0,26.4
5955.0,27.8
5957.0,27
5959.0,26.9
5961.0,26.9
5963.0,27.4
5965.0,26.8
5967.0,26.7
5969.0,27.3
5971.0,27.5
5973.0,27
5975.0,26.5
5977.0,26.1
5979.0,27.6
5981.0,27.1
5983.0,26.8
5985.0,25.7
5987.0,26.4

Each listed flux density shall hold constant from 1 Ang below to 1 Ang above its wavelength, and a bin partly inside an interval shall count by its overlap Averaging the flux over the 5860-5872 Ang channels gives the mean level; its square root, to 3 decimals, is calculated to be 5.265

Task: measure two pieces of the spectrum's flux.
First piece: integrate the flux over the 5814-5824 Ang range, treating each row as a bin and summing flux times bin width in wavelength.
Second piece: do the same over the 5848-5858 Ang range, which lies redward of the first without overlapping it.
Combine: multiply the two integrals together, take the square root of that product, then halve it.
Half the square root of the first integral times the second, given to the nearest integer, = 138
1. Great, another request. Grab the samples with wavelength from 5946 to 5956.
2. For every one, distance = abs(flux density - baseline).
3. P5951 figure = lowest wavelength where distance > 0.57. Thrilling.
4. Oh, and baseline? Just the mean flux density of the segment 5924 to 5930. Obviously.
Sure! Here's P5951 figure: 5947.0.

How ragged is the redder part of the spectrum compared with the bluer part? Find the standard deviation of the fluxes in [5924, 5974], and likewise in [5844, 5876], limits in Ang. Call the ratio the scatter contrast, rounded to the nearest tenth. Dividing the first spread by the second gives 0.6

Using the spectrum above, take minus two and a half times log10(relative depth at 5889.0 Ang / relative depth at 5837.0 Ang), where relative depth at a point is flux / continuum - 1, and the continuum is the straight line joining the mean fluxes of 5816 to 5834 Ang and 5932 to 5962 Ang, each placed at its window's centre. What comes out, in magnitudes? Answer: -5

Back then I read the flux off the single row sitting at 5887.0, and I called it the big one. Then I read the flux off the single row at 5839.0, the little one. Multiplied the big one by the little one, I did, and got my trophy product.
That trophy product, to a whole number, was 776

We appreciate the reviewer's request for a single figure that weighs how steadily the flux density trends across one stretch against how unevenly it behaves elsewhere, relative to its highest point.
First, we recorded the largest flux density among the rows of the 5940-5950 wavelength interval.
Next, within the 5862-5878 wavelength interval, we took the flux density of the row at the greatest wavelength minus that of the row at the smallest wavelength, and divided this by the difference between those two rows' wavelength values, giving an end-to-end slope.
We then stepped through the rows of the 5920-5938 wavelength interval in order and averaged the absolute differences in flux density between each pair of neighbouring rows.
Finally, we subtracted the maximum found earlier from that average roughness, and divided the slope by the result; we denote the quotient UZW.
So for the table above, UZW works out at 0.001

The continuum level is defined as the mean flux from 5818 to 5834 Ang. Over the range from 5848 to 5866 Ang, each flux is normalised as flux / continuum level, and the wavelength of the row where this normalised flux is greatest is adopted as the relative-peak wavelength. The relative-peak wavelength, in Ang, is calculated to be 5851.0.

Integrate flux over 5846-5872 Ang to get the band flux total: 710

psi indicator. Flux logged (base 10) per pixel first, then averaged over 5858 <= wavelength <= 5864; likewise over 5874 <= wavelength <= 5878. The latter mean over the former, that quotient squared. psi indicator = 1.02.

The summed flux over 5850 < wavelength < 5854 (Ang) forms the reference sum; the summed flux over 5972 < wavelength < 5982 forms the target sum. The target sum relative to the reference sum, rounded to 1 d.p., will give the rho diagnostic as 2.4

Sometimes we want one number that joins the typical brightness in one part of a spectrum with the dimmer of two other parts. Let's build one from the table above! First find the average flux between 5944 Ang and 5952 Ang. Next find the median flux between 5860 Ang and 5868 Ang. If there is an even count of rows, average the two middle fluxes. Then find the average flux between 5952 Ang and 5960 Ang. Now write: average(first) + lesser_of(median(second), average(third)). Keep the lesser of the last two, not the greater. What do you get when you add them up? 54.3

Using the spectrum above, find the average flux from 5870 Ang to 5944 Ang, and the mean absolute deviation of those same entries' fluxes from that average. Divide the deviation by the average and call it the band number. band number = 0.035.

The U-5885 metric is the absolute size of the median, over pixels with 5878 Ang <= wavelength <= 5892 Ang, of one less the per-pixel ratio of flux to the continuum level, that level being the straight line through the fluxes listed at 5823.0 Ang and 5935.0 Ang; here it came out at 0.01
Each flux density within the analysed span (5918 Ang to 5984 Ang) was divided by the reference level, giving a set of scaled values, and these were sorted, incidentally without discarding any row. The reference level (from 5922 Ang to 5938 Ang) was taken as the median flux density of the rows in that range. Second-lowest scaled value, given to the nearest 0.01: 0.96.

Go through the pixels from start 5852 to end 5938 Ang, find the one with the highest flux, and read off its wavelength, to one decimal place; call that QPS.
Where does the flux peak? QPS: 5869.0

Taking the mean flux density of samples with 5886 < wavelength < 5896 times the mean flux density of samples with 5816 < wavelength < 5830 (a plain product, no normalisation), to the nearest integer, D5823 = 706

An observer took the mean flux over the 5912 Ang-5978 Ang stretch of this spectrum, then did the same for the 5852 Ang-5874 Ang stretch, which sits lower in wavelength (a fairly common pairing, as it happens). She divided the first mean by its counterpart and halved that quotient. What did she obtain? 0.50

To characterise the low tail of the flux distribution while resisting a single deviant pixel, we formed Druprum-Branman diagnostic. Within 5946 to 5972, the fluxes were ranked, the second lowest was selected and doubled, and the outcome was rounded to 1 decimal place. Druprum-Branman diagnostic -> 52.8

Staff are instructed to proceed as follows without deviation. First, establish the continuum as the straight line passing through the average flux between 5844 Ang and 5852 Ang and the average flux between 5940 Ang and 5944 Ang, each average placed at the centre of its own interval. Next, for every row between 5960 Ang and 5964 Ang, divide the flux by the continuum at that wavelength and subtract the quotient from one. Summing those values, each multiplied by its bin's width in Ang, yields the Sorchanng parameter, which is -0.01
